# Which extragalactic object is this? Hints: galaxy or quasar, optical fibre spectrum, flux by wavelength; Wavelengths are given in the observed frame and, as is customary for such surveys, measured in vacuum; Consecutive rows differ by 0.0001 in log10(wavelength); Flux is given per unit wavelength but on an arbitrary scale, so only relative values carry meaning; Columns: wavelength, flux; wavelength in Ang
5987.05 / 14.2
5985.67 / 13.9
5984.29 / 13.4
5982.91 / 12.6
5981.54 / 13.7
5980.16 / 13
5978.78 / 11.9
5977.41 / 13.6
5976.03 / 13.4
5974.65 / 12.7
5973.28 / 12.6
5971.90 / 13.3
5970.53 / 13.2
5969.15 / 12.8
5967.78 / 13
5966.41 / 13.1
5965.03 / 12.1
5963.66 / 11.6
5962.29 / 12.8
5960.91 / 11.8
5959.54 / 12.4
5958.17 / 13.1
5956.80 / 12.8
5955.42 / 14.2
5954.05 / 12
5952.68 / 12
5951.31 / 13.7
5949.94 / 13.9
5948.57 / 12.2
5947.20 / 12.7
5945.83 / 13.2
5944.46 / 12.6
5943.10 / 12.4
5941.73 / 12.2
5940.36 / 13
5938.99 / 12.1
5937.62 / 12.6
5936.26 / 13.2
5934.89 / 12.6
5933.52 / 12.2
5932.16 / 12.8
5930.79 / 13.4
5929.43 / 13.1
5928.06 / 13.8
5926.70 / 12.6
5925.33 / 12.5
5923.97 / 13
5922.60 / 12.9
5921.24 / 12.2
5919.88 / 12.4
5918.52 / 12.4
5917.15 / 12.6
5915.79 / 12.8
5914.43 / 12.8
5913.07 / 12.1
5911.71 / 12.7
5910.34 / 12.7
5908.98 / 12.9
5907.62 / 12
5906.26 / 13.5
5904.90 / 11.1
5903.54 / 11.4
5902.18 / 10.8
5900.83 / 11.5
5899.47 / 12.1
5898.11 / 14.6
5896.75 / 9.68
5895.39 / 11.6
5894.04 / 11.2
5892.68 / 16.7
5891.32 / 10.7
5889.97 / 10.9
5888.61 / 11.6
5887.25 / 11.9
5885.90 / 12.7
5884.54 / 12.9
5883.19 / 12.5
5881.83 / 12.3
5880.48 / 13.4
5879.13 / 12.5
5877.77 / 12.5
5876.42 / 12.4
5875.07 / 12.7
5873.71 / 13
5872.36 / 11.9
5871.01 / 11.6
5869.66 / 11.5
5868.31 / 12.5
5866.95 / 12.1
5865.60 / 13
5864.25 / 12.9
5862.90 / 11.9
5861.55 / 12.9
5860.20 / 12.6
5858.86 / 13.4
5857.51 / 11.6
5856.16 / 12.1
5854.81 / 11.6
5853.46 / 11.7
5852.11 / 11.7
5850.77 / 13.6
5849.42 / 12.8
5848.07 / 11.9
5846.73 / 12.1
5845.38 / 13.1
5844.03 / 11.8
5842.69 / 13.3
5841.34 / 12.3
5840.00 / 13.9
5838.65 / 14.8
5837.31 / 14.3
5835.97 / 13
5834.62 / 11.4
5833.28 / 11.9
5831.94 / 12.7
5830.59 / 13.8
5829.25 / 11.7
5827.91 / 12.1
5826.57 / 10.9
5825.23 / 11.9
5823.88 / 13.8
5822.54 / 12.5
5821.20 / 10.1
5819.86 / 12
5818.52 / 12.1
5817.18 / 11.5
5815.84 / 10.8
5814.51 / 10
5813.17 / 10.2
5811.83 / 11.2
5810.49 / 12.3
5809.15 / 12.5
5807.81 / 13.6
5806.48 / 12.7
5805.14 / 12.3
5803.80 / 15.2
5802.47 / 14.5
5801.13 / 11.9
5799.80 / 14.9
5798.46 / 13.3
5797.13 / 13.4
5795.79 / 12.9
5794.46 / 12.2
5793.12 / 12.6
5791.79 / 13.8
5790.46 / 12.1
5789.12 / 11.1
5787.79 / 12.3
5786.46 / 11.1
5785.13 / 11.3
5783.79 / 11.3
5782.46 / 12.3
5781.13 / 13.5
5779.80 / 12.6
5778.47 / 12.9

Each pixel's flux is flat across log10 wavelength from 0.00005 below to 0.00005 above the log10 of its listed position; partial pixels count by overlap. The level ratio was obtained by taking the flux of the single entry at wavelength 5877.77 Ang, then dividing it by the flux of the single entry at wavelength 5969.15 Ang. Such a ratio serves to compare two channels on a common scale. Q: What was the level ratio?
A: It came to 0.98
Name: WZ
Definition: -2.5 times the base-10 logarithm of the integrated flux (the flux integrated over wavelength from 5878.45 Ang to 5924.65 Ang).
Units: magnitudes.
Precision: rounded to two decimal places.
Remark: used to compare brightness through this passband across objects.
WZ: -6.89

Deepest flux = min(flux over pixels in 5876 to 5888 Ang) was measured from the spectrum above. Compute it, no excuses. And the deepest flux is 11.9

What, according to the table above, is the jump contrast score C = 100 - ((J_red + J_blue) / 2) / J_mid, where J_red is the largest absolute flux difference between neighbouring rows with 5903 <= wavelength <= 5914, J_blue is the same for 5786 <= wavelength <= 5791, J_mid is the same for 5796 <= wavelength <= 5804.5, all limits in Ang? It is 99.4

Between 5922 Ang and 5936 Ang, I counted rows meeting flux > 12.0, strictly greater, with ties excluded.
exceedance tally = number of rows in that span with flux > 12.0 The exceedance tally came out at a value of 10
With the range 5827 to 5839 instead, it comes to 6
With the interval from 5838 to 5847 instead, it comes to 6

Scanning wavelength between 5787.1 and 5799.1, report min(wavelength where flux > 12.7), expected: 5791.79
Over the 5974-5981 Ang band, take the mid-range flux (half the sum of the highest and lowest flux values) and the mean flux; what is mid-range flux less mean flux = -0.17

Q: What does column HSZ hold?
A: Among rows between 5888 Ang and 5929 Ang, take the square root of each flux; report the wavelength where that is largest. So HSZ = 5892.68 Ang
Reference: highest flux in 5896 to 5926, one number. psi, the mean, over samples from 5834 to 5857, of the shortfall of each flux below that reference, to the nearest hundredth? 1.93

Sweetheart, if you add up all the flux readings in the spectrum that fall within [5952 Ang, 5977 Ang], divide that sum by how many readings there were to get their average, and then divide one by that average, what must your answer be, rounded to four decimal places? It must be 0.0786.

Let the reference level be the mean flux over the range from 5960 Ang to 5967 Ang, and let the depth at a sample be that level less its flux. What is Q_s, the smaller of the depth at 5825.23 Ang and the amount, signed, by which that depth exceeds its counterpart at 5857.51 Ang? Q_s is -0.30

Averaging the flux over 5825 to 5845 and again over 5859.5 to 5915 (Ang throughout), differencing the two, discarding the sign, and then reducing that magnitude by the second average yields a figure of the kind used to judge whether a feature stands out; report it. -11.9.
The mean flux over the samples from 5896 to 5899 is 12.1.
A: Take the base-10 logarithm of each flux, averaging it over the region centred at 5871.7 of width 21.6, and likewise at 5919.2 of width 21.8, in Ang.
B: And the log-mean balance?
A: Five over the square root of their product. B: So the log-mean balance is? 4.55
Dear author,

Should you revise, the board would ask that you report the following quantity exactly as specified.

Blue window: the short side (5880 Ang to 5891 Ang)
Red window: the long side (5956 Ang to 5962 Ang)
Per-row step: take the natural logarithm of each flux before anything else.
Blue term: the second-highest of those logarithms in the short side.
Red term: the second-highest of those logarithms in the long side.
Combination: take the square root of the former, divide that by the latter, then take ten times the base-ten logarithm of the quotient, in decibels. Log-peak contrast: -2.03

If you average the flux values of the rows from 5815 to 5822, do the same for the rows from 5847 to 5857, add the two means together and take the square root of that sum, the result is 4.85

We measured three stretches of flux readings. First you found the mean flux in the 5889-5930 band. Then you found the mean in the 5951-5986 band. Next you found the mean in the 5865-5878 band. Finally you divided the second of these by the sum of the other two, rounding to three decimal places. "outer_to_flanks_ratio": 0.521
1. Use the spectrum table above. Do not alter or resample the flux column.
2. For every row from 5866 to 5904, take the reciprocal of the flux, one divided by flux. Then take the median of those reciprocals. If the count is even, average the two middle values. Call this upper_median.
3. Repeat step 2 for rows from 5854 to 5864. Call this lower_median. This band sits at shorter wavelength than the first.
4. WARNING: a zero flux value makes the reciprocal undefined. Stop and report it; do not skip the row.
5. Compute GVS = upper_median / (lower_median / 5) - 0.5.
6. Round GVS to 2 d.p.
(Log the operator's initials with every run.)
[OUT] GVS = 4.50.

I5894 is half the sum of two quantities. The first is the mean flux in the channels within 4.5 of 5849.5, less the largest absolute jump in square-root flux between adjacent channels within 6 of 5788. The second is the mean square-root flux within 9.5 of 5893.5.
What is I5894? 7.82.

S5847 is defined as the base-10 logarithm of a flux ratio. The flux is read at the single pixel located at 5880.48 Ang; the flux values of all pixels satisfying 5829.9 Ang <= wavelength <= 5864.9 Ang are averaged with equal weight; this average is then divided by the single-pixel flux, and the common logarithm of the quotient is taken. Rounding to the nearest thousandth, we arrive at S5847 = -0.025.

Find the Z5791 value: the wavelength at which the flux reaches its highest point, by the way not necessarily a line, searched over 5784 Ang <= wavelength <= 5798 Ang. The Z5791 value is 5791.79 Ang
